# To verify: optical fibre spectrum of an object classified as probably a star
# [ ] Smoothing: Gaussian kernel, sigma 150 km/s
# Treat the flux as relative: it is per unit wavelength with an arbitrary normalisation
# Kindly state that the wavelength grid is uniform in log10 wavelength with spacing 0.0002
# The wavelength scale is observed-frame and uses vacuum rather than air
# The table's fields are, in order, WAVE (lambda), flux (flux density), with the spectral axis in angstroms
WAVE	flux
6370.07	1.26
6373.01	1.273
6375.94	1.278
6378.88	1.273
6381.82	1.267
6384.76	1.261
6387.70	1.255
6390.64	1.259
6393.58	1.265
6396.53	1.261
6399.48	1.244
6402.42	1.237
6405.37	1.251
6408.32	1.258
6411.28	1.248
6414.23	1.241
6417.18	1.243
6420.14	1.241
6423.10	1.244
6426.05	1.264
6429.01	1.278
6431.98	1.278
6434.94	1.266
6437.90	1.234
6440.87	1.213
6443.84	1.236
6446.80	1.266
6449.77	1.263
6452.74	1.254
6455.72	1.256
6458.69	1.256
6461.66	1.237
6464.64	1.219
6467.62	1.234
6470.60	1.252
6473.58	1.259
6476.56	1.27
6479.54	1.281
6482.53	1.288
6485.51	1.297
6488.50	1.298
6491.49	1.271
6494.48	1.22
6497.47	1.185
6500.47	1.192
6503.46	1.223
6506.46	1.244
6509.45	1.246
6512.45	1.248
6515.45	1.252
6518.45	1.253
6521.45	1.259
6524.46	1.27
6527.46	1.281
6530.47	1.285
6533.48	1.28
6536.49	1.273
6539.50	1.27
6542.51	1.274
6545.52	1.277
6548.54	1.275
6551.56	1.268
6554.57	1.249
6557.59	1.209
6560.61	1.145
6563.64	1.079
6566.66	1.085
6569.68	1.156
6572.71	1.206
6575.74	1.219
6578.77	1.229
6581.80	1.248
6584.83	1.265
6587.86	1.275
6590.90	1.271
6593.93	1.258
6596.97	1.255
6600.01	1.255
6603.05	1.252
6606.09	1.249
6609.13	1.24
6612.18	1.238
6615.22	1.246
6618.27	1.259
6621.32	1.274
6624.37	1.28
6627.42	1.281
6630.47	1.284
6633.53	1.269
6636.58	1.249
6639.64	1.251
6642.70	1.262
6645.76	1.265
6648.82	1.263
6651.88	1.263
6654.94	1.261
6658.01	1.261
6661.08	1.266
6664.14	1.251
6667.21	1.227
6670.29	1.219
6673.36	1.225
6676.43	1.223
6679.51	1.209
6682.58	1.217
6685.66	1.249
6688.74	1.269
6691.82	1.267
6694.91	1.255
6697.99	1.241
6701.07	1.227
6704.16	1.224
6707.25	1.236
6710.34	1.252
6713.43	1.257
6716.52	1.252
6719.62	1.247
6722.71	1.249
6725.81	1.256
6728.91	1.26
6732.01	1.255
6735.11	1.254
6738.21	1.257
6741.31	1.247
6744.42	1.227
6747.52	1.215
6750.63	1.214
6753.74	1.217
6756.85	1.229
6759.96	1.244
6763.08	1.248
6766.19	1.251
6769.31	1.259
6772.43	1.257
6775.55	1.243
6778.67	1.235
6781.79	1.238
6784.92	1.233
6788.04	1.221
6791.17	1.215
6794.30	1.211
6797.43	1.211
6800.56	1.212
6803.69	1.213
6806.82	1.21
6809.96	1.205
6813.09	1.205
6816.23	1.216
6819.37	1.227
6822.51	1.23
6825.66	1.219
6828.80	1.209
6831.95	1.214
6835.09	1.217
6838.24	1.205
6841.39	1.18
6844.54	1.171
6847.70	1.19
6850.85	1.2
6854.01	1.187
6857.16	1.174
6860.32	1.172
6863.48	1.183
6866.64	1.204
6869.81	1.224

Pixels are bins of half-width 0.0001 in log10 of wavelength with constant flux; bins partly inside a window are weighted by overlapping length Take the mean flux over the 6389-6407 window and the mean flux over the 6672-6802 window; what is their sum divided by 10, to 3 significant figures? 0.249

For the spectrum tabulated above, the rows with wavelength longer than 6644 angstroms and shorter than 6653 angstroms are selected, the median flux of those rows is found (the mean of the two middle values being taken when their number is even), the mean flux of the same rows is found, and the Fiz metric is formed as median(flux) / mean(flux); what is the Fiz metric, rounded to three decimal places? 0.999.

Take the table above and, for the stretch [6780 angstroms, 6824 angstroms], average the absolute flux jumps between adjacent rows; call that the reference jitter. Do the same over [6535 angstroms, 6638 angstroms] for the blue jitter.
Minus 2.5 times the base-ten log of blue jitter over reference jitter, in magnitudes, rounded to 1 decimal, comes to -1.3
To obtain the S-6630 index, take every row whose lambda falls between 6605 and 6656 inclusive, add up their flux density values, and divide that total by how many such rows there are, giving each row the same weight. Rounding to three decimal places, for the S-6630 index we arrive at 1.261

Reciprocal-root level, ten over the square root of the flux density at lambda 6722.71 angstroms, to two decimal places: 8.95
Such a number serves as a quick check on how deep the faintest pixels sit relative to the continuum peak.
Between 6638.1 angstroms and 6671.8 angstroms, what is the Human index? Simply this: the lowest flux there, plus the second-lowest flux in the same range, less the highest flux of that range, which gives 1.18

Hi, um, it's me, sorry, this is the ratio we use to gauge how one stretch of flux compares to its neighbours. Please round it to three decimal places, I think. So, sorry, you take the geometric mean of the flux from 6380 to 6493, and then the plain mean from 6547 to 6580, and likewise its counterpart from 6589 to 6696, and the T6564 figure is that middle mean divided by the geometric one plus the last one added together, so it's 0.475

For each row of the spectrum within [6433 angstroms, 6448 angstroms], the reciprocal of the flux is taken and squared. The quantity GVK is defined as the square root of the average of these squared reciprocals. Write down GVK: 0.805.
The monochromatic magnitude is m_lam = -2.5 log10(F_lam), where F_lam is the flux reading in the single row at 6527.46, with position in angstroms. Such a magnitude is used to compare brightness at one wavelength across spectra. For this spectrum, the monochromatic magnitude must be -0.269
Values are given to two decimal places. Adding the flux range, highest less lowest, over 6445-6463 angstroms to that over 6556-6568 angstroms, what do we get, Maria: 0.16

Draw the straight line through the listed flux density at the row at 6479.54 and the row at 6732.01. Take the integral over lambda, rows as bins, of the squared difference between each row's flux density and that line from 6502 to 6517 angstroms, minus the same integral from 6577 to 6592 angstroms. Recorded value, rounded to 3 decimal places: 0.013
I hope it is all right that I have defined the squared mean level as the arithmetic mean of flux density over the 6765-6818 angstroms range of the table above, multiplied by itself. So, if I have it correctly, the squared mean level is 1.502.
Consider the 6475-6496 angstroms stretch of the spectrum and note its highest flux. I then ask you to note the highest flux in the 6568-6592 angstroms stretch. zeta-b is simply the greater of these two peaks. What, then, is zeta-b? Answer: 1.30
